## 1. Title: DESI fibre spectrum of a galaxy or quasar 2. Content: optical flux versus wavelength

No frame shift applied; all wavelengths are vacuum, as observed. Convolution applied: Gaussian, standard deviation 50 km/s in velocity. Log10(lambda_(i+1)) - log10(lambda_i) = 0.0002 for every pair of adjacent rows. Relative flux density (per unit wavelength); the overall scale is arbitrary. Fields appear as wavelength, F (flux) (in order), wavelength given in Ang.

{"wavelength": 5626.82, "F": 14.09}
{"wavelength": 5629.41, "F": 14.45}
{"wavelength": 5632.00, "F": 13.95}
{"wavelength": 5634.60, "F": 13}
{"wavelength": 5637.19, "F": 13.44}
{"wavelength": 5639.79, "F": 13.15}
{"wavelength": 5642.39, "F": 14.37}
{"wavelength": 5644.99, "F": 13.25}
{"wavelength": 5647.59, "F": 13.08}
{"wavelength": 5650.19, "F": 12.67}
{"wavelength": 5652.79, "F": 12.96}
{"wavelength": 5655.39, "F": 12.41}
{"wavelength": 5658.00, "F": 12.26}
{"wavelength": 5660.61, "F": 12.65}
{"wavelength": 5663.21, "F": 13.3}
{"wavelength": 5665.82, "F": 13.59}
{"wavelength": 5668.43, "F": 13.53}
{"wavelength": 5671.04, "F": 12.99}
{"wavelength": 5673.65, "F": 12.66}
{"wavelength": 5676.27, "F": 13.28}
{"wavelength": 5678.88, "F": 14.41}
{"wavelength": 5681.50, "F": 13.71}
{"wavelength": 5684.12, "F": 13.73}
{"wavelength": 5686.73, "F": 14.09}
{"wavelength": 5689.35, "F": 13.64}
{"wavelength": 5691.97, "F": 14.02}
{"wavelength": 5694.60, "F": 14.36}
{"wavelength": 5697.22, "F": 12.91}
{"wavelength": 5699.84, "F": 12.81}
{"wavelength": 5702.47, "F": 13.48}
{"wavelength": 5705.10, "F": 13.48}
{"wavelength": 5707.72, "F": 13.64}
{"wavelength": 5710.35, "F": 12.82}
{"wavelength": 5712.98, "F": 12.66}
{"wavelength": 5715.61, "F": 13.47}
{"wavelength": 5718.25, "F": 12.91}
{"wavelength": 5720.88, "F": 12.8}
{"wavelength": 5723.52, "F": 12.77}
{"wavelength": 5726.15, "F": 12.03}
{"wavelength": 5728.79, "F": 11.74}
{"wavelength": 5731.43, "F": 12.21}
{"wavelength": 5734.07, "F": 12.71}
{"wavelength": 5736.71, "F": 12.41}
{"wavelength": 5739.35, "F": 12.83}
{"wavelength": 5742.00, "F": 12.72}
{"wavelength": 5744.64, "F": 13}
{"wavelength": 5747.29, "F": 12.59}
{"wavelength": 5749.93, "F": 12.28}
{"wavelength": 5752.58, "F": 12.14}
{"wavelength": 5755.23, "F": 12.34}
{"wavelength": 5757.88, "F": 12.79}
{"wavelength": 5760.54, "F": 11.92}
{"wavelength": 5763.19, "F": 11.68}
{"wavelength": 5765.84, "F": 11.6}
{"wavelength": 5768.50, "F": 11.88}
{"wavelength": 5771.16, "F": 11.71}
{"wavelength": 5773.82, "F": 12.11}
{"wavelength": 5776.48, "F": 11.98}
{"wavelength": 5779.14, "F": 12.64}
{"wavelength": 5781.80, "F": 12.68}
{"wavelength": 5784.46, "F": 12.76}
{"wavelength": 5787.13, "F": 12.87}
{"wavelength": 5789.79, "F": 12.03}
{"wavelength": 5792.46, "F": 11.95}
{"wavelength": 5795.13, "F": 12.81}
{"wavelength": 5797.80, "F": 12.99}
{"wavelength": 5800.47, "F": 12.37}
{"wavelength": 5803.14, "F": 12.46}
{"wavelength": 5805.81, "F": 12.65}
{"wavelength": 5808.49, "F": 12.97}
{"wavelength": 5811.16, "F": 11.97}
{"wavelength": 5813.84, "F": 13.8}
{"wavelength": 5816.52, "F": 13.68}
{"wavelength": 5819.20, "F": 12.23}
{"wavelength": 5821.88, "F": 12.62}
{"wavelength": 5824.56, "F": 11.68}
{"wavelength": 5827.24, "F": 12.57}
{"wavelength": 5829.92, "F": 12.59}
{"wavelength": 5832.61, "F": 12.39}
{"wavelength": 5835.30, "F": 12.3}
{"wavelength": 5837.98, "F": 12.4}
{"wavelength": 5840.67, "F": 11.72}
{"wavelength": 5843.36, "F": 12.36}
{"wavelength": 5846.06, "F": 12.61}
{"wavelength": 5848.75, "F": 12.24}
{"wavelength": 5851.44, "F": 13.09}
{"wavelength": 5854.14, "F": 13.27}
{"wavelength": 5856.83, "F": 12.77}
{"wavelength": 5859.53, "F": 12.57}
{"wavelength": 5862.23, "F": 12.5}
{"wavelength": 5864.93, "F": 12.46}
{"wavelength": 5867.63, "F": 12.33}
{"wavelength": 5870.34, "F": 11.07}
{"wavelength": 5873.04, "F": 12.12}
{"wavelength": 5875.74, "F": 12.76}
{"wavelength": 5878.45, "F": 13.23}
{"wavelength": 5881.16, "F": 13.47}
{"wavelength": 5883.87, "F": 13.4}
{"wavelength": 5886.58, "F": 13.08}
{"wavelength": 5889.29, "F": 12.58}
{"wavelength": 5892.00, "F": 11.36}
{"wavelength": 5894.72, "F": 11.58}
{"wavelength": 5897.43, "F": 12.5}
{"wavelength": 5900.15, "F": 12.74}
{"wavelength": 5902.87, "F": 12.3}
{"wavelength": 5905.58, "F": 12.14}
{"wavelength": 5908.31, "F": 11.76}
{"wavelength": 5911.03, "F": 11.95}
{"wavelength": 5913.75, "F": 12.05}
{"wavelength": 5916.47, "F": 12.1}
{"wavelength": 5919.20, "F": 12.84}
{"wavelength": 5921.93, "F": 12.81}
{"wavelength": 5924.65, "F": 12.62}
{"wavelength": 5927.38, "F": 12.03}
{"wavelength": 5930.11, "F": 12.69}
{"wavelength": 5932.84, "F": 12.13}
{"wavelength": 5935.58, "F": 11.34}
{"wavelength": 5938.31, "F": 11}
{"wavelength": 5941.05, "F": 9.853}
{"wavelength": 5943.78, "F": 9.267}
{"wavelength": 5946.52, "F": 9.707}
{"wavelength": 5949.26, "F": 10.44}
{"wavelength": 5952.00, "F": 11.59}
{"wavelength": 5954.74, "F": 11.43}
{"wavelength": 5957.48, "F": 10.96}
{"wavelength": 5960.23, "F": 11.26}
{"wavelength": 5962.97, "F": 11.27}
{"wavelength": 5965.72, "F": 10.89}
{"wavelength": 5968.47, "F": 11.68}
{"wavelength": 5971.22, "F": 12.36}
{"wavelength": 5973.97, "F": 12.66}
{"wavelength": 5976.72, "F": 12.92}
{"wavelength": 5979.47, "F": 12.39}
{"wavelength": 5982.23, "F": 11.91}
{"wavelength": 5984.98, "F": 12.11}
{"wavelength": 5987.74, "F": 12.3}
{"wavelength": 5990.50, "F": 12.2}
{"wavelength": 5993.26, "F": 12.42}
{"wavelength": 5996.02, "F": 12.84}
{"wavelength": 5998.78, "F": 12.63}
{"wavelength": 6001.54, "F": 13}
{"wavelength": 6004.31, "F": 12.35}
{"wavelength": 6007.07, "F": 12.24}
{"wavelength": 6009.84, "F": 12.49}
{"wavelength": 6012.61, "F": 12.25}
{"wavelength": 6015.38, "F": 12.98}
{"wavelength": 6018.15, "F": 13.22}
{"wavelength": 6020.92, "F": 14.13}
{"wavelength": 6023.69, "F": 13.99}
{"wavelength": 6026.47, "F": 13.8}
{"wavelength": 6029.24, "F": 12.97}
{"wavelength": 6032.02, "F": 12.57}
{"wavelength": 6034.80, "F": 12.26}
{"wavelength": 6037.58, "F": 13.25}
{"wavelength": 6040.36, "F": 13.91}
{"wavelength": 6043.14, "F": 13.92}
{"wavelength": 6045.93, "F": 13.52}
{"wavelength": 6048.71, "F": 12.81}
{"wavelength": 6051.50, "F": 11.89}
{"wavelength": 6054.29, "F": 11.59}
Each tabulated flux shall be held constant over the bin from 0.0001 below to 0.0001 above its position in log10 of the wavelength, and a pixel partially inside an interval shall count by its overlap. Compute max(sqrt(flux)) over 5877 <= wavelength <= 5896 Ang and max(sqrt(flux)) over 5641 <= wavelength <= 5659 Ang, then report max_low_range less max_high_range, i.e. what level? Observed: 0.12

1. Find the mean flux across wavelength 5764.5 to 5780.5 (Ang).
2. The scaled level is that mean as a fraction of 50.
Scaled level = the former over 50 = 0.240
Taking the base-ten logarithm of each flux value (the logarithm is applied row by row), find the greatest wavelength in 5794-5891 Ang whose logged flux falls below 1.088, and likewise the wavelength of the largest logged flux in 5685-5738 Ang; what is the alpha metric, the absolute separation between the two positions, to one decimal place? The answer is 178.4 Ang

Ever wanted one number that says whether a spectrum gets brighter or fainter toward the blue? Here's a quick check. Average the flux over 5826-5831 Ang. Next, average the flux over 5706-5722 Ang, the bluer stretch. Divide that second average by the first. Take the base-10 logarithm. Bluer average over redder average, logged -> 0.016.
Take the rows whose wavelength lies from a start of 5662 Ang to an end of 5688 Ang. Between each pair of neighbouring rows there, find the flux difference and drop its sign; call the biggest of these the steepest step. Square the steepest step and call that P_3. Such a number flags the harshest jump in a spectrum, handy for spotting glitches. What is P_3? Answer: 1.3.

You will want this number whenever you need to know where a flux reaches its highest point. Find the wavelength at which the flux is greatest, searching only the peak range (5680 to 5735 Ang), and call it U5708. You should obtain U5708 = 5694.60 Ang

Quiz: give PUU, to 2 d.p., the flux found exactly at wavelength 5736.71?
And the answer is 12.41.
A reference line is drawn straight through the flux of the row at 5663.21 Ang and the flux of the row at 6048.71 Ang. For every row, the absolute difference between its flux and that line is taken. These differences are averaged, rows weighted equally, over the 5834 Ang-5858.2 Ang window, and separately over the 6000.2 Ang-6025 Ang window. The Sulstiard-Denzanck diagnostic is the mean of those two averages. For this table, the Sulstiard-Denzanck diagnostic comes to 0.58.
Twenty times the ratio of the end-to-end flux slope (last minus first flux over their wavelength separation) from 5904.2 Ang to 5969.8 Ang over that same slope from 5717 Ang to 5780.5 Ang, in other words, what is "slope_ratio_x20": 33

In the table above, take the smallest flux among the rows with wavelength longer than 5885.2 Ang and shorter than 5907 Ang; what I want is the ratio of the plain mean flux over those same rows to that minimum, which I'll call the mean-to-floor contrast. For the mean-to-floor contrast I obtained 1.081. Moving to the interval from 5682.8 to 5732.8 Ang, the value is 1.119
